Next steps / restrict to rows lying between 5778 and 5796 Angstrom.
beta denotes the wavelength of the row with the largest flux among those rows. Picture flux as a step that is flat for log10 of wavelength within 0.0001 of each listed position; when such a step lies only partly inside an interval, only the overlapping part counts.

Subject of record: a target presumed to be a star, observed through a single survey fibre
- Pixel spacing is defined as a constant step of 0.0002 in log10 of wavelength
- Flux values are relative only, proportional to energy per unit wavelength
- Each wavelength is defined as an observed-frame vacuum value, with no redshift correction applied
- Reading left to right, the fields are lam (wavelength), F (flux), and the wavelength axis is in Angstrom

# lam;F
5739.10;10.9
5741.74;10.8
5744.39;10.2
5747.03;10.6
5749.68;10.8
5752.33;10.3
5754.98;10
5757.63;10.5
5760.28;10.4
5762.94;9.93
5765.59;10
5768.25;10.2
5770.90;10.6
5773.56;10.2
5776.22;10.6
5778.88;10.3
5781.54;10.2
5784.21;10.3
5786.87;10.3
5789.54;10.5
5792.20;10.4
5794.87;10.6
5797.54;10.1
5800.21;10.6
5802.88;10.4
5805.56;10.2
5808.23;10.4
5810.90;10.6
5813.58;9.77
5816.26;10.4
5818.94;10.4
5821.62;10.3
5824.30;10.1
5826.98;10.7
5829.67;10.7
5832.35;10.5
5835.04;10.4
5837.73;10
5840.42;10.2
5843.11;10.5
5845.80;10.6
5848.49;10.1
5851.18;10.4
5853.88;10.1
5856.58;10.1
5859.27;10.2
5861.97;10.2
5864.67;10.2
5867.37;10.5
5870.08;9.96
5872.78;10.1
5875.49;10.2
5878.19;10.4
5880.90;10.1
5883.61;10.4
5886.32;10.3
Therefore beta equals 5794.87 Angstrom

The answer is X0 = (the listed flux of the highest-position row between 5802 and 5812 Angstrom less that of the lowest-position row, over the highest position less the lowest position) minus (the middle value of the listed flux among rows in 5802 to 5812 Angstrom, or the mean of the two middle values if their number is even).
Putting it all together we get -10.38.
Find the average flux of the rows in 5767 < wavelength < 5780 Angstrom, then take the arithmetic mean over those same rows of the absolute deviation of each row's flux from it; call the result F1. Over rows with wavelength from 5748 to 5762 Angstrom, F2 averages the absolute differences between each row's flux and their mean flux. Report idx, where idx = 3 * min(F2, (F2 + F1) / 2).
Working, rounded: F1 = 0.176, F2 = 0.20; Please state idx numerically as 0.56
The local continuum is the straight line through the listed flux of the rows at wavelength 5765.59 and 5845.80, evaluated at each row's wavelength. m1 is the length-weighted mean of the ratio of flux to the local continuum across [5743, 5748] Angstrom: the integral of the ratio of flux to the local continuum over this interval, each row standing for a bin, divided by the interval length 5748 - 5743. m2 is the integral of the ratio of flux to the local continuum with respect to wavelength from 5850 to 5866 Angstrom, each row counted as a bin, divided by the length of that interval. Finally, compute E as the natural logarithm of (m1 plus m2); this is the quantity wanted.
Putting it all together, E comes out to 0.698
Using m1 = 1.06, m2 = 0.95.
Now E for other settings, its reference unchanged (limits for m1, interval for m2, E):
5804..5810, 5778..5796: 0.704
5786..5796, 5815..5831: 0.706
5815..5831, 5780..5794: 0.702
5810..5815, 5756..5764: 0.699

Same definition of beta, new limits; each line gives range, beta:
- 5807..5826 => 5810.90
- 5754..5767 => 5757.63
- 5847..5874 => 5867.37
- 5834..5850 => 5845.80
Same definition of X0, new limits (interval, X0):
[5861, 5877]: -10.20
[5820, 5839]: -10.42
